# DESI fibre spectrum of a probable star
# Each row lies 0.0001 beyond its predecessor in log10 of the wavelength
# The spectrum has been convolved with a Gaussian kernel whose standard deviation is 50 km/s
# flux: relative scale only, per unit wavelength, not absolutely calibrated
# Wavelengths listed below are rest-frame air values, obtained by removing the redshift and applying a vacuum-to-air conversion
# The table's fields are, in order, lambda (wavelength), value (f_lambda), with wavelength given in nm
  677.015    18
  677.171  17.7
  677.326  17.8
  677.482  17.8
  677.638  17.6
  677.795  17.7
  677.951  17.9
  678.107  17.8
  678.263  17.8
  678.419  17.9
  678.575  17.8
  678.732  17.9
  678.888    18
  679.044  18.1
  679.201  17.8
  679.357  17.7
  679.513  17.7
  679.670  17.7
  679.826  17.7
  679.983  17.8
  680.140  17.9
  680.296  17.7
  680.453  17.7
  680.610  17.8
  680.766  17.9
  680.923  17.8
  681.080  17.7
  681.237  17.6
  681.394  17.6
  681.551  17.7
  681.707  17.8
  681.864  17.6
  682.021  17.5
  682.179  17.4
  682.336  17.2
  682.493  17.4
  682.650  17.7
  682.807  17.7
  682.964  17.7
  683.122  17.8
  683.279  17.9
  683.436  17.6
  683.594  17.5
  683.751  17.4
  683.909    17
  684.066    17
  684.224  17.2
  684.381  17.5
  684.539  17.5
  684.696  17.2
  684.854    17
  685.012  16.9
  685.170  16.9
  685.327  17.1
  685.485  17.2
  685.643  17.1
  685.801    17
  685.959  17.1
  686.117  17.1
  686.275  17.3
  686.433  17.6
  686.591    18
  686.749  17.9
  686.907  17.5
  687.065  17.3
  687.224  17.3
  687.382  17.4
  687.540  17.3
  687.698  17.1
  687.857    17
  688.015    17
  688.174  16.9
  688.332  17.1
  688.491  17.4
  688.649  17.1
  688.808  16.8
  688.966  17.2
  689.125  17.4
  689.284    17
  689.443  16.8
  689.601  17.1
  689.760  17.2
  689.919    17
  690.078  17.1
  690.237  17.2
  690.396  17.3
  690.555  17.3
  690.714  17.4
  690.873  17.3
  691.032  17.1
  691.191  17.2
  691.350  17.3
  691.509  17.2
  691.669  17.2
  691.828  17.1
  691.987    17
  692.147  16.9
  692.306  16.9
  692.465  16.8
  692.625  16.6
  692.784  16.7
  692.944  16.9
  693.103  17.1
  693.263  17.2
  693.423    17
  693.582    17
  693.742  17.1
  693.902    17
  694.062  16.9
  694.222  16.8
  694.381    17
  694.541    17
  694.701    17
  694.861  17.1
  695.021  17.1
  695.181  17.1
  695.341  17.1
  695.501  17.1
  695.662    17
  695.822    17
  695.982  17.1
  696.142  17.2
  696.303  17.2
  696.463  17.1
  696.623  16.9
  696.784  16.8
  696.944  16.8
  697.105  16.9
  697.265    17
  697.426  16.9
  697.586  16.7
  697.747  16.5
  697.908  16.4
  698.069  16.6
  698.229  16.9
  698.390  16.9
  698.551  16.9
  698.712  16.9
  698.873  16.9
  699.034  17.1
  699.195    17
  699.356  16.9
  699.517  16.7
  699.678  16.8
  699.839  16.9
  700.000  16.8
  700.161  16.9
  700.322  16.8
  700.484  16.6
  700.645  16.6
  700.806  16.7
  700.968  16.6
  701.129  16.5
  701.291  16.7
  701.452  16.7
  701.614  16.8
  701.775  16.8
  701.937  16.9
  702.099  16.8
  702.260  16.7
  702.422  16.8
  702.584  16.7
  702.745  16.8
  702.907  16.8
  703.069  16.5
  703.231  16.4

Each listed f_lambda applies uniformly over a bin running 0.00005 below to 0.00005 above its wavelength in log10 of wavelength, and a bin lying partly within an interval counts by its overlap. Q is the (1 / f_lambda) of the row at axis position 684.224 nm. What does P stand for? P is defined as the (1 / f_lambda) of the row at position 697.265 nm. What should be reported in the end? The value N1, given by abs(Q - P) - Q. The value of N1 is -0.057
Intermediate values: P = 0.0588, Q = 0.0581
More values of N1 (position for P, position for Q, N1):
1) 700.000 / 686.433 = -0.054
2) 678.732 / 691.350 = -0.056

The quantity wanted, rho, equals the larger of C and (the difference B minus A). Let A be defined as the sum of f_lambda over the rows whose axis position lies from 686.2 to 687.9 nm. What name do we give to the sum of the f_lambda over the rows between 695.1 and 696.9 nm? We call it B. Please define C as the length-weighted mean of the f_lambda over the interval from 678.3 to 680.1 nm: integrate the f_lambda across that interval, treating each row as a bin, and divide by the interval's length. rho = 17.8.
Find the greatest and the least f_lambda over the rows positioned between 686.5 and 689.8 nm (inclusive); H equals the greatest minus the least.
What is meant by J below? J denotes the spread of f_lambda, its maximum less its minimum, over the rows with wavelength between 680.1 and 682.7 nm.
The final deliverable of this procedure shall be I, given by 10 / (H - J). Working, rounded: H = 1.2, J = 0.70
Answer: 20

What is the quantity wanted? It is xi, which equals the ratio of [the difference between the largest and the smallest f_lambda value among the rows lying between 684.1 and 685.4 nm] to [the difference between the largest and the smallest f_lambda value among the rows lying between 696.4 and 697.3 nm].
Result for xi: 2.0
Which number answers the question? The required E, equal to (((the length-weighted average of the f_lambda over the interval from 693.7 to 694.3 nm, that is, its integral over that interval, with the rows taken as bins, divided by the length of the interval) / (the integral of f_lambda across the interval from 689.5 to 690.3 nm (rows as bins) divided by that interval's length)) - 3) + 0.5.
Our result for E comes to -1.51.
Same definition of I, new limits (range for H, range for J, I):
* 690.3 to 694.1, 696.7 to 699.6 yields 100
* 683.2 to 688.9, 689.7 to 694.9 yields 25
